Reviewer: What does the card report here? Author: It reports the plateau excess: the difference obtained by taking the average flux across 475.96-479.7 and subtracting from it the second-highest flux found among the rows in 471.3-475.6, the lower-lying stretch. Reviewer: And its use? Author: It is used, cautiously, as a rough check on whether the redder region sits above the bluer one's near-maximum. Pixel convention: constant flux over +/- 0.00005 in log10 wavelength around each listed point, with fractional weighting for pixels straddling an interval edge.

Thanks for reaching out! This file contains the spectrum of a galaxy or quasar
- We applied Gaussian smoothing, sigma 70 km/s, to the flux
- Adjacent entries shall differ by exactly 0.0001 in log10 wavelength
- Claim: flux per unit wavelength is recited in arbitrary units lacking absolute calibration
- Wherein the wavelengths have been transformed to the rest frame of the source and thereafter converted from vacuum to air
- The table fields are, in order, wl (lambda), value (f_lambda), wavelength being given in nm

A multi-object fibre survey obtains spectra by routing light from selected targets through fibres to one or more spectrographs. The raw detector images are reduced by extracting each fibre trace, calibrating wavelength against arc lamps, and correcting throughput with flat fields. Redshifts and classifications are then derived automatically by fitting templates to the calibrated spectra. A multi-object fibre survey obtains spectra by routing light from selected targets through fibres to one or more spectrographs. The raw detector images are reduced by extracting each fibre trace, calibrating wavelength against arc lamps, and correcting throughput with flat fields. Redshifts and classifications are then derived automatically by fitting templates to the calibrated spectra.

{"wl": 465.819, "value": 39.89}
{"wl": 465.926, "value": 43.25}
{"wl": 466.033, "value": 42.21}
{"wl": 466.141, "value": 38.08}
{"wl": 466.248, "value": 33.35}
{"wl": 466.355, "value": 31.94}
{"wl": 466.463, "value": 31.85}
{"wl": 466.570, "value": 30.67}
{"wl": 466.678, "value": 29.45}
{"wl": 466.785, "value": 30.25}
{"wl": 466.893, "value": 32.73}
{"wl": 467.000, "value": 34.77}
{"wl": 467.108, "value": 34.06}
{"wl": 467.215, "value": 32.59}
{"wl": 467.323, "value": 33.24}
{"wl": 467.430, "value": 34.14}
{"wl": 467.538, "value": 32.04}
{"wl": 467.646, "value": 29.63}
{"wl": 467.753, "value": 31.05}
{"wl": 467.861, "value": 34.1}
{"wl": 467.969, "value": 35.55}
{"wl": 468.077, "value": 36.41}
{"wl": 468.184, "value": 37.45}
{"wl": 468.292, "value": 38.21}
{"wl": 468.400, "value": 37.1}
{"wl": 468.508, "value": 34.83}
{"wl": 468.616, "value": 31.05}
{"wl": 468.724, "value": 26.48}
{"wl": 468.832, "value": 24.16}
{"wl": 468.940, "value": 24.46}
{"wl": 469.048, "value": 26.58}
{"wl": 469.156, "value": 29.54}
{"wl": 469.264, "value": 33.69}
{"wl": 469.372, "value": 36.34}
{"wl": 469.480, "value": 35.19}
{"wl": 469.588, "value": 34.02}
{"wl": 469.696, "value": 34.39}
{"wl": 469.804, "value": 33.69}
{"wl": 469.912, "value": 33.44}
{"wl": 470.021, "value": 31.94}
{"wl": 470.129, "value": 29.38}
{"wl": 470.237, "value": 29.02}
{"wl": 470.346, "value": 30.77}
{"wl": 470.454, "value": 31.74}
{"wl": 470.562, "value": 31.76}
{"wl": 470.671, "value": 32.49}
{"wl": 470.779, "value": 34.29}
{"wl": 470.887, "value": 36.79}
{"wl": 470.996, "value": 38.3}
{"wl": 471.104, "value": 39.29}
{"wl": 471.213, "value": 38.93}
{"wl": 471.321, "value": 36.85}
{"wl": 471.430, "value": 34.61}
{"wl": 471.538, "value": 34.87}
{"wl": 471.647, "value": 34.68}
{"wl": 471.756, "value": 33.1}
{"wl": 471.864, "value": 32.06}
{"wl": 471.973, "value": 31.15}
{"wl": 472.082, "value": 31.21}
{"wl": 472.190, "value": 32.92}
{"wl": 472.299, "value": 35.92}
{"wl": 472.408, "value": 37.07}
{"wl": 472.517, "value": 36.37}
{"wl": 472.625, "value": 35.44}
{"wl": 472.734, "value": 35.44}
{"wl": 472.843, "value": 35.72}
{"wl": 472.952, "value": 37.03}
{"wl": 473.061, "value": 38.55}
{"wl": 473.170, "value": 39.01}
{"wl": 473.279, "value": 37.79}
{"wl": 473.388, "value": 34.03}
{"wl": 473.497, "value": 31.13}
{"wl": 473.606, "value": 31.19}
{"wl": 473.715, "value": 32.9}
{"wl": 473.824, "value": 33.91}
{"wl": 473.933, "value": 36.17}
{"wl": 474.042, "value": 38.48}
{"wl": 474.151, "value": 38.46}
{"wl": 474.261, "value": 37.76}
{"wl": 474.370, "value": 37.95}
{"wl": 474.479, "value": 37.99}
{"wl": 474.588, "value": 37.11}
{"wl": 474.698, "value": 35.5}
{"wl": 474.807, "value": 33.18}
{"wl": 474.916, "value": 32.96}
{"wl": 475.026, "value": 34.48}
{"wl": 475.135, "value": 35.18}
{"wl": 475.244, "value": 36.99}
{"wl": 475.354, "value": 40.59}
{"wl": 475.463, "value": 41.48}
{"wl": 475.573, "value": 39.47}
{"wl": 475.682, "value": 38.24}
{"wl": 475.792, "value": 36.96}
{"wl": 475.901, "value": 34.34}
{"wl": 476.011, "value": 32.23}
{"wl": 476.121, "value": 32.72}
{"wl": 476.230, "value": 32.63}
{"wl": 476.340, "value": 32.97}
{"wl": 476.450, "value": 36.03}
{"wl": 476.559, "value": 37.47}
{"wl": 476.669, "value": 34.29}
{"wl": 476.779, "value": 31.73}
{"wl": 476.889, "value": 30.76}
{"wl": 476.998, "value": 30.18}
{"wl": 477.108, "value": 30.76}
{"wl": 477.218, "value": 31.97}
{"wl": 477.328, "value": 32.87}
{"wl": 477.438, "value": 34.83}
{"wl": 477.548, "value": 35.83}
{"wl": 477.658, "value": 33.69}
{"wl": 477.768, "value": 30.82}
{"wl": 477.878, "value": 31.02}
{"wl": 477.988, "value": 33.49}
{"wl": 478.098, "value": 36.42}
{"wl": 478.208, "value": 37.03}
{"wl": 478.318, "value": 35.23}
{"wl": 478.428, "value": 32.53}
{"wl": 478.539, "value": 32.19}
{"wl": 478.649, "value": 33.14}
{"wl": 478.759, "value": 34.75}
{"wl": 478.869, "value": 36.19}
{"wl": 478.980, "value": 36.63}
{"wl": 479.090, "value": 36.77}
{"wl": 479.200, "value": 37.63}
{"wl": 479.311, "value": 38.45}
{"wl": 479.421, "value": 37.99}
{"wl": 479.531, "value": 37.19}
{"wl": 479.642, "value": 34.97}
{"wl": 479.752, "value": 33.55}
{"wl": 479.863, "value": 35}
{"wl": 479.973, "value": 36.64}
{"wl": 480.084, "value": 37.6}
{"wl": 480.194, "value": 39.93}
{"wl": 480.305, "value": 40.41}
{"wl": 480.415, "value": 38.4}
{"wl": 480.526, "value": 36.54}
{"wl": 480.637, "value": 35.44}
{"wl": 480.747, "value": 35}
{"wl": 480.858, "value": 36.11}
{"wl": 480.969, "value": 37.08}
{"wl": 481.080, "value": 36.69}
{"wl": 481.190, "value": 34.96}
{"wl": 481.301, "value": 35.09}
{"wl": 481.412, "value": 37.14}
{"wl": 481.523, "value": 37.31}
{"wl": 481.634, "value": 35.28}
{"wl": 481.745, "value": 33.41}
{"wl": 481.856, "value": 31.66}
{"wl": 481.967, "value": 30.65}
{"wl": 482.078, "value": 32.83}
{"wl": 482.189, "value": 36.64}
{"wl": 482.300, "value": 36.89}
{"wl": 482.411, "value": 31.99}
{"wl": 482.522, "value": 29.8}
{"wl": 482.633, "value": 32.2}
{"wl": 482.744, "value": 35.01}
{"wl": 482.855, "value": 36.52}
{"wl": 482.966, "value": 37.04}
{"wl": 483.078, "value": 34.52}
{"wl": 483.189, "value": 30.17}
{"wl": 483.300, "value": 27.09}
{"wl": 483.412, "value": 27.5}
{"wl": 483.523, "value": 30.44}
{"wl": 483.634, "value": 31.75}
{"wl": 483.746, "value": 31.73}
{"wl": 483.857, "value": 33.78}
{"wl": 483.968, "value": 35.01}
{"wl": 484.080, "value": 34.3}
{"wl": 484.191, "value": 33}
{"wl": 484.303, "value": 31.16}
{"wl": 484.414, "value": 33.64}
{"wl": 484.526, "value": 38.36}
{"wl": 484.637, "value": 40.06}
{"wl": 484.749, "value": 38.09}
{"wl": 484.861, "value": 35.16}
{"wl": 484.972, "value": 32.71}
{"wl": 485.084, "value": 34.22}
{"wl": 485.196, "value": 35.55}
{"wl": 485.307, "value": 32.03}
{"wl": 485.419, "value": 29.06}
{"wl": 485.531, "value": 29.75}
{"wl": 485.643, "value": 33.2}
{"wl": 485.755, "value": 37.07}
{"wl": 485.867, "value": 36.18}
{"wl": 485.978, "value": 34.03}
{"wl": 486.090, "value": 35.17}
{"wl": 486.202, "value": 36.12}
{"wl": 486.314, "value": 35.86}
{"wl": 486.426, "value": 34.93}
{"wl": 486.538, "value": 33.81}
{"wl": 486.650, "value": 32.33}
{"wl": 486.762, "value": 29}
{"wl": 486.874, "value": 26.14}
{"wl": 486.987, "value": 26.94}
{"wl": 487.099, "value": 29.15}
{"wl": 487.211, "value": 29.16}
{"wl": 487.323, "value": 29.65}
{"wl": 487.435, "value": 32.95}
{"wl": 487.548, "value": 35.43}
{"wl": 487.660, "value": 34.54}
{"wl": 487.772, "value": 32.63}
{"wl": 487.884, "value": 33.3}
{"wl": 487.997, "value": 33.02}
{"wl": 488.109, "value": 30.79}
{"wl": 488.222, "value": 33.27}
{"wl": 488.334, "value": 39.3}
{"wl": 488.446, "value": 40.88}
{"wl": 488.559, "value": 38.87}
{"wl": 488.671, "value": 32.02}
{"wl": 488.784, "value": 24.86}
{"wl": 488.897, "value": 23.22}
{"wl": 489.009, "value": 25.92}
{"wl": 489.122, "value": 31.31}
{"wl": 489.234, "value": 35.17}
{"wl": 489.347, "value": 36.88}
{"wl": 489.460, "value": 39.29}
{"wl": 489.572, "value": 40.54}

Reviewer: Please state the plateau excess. -6.37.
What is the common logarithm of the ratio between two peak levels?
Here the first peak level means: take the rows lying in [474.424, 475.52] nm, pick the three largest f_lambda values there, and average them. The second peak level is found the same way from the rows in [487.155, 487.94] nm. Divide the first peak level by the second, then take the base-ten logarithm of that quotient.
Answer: 0.07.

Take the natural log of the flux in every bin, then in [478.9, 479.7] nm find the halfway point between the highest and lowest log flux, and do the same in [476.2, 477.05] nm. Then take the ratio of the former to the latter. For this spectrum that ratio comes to 1.02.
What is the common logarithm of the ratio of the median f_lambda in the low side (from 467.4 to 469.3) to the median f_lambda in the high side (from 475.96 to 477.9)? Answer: 0.00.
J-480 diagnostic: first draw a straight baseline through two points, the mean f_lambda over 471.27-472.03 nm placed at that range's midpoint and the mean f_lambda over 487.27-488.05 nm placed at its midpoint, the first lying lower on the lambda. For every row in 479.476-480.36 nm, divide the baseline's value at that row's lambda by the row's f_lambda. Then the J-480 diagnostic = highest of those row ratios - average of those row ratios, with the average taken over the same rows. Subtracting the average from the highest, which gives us 0.088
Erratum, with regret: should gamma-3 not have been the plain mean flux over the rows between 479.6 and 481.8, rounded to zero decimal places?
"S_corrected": 36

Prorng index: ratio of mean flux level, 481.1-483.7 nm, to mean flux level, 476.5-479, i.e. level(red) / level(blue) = 0.99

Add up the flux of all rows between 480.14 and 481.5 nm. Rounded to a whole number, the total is 443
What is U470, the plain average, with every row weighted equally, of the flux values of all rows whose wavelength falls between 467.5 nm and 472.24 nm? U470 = 33.1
